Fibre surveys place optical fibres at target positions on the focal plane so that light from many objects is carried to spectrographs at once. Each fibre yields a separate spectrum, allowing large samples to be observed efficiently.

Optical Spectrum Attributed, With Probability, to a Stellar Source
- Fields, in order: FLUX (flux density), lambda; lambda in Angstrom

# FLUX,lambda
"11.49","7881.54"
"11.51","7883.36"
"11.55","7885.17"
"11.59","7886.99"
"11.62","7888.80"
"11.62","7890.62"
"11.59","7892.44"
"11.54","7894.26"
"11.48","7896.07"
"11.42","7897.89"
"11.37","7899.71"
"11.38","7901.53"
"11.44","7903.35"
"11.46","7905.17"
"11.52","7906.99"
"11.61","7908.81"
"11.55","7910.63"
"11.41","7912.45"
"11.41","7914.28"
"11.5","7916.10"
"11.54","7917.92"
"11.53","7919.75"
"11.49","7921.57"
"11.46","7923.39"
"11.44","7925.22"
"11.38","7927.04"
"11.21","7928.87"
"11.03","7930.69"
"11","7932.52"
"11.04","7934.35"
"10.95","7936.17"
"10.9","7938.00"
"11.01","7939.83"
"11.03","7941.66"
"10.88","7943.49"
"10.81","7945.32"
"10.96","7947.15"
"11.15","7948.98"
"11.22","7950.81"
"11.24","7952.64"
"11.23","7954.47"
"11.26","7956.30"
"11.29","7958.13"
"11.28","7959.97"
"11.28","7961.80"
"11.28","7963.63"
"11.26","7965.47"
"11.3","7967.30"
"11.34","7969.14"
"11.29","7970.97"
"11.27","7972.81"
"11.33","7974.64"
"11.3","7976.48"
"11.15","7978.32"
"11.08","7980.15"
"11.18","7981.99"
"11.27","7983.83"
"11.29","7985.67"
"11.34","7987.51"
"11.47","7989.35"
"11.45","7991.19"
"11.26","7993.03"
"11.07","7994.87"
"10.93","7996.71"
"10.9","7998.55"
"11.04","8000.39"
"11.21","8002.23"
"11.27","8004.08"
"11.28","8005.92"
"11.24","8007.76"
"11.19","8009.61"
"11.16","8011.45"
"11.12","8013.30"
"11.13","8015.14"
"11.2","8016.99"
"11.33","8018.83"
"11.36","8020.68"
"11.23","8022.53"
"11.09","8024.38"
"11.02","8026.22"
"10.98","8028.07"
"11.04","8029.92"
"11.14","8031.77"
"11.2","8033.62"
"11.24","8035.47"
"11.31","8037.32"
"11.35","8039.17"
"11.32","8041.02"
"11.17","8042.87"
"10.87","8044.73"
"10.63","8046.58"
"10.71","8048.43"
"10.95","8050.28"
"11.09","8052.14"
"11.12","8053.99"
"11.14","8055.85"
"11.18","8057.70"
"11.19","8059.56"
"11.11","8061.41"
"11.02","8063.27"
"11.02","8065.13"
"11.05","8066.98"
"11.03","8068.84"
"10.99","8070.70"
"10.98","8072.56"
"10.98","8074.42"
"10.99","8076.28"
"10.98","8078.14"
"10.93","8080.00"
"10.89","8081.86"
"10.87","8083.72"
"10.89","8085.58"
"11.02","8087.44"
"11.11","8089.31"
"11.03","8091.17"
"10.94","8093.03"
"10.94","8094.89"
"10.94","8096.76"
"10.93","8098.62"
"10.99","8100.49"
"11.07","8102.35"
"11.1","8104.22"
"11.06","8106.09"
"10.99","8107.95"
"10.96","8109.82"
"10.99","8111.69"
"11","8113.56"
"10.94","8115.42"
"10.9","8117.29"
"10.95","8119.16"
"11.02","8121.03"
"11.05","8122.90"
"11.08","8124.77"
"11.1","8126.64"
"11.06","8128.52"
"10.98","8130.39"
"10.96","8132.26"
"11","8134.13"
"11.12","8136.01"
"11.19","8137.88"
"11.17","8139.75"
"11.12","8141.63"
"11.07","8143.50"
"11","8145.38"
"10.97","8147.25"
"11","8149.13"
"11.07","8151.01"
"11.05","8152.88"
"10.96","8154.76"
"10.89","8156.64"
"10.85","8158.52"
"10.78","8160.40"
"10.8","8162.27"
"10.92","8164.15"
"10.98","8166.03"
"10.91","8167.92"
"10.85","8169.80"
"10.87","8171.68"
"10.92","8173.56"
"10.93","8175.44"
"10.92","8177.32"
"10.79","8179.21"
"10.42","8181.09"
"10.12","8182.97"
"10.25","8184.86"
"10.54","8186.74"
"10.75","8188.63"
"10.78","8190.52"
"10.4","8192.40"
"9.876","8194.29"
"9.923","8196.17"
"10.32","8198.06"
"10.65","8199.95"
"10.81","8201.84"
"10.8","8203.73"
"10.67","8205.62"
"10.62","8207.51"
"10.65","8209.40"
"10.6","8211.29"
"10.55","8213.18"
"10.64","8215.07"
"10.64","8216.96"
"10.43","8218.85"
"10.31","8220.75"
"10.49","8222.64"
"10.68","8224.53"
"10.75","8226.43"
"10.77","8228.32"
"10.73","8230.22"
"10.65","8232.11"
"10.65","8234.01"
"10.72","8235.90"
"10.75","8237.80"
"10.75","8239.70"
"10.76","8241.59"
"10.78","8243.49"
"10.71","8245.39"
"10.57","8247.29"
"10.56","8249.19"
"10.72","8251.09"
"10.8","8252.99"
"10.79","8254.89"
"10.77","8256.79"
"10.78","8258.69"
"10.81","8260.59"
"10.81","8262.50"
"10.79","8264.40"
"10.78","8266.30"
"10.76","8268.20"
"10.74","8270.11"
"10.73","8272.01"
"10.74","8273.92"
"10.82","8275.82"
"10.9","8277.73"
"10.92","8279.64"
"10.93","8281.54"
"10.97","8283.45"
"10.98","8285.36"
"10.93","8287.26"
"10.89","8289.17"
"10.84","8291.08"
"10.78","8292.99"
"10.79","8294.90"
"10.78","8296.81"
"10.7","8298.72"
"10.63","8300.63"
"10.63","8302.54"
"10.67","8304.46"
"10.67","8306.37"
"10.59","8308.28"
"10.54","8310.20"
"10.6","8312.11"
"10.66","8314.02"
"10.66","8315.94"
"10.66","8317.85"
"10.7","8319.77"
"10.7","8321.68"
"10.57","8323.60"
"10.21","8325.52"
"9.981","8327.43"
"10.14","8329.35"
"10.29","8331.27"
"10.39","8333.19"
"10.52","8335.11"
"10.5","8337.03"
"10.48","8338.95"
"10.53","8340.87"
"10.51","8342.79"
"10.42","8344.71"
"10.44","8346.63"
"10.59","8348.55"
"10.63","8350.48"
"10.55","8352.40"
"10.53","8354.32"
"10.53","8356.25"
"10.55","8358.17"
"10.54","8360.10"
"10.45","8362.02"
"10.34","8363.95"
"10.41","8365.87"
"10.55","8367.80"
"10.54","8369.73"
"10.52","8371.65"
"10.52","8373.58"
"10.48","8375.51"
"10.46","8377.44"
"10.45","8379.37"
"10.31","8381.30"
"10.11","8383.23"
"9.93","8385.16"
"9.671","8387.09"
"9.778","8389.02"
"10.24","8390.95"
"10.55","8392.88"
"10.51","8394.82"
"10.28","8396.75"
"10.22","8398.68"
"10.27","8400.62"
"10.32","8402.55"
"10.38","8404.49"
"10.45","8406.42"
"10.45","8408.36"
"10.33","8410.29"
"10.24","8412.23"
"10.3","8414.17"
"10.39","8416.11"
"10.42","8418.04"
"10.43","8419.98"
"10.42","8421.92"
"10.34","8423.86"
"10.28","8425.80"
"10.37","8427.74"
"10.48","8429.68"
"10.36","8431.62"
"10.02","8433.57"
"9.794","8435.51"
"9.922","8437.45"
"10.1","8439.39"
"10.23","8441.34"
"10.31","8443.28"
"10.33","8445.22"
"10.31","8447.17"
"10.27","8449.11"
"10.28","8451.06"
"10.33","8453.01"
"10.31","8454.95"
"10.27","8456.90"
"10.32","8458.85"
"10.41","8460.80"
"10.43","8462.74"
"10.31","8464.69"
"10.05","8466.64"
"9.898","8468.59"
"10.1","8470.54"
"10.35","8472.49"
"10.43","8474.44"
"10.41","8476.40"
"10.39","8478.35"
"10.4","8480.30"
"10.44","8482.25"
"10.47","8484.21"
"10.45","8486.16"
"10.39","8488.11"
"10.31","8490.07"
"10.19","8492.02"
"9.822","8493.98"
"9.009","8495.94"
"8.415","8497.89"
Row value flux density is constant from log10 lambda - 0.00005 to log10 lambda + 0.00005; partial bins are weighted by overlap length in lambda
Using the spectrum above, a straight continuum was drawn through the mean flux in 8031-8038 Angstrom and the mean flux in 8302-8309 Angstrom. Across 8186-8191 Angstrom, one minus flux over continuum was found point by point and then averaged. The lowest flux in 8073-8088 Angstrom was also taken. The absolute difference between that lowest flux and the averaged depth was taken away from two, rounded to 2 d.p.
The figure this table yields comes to -8.85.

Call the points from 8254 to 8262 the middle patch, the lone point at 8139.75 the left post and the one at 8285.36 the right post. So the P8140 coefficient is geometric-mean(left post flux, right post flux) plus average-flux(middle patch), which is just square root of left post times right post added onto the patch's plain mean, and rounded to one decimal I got 21.9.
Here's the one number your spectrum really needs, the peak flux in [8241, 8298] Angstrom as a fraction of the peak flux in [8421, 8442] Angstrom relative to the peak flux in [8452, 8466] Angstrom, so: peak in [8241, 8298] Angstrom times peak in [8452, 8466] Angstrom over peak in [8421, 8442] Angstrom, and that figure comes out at 10.9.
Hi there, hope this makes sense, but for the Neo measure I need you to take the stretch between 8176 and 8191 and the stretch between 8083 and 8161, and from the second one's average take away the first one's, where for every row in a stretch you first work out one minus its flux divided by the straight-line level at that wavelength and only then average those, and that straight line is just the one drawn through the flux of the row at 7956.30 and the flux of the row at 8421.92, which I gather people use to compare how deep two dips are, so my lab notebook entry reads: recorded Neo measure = -0.029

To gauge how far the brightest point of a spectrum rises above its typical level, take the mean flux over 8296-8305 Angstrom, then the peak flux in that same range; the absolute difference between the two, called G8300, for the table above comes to 0.10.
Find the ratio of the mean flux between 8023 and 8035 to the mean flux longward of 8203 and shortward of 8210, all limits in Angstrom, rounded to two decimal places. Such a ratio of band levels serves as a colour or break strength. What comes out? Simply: 1.04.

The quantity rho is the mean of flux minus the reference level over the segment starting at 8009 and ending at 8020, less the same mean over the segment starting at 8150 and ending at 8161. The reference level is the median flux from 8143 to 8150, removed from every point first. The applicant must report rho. 0.3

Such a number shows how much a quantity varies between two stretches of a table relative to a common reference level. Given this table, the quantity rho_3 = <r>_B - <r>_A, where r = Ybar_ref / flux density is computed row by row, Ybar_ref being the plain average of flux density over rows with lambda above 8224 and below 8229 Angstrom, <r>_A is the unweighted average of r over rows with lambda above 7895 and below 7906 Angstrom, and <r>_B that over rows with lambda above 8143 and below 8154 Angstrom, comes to 0.034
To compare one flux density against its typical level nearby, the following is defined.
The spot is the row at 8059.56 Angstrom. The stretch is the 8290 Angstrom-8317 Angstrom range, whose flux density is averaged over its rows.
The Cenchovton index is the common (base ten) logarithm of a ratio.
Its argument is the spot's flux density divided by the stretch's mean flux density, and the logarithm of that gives 0.0202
